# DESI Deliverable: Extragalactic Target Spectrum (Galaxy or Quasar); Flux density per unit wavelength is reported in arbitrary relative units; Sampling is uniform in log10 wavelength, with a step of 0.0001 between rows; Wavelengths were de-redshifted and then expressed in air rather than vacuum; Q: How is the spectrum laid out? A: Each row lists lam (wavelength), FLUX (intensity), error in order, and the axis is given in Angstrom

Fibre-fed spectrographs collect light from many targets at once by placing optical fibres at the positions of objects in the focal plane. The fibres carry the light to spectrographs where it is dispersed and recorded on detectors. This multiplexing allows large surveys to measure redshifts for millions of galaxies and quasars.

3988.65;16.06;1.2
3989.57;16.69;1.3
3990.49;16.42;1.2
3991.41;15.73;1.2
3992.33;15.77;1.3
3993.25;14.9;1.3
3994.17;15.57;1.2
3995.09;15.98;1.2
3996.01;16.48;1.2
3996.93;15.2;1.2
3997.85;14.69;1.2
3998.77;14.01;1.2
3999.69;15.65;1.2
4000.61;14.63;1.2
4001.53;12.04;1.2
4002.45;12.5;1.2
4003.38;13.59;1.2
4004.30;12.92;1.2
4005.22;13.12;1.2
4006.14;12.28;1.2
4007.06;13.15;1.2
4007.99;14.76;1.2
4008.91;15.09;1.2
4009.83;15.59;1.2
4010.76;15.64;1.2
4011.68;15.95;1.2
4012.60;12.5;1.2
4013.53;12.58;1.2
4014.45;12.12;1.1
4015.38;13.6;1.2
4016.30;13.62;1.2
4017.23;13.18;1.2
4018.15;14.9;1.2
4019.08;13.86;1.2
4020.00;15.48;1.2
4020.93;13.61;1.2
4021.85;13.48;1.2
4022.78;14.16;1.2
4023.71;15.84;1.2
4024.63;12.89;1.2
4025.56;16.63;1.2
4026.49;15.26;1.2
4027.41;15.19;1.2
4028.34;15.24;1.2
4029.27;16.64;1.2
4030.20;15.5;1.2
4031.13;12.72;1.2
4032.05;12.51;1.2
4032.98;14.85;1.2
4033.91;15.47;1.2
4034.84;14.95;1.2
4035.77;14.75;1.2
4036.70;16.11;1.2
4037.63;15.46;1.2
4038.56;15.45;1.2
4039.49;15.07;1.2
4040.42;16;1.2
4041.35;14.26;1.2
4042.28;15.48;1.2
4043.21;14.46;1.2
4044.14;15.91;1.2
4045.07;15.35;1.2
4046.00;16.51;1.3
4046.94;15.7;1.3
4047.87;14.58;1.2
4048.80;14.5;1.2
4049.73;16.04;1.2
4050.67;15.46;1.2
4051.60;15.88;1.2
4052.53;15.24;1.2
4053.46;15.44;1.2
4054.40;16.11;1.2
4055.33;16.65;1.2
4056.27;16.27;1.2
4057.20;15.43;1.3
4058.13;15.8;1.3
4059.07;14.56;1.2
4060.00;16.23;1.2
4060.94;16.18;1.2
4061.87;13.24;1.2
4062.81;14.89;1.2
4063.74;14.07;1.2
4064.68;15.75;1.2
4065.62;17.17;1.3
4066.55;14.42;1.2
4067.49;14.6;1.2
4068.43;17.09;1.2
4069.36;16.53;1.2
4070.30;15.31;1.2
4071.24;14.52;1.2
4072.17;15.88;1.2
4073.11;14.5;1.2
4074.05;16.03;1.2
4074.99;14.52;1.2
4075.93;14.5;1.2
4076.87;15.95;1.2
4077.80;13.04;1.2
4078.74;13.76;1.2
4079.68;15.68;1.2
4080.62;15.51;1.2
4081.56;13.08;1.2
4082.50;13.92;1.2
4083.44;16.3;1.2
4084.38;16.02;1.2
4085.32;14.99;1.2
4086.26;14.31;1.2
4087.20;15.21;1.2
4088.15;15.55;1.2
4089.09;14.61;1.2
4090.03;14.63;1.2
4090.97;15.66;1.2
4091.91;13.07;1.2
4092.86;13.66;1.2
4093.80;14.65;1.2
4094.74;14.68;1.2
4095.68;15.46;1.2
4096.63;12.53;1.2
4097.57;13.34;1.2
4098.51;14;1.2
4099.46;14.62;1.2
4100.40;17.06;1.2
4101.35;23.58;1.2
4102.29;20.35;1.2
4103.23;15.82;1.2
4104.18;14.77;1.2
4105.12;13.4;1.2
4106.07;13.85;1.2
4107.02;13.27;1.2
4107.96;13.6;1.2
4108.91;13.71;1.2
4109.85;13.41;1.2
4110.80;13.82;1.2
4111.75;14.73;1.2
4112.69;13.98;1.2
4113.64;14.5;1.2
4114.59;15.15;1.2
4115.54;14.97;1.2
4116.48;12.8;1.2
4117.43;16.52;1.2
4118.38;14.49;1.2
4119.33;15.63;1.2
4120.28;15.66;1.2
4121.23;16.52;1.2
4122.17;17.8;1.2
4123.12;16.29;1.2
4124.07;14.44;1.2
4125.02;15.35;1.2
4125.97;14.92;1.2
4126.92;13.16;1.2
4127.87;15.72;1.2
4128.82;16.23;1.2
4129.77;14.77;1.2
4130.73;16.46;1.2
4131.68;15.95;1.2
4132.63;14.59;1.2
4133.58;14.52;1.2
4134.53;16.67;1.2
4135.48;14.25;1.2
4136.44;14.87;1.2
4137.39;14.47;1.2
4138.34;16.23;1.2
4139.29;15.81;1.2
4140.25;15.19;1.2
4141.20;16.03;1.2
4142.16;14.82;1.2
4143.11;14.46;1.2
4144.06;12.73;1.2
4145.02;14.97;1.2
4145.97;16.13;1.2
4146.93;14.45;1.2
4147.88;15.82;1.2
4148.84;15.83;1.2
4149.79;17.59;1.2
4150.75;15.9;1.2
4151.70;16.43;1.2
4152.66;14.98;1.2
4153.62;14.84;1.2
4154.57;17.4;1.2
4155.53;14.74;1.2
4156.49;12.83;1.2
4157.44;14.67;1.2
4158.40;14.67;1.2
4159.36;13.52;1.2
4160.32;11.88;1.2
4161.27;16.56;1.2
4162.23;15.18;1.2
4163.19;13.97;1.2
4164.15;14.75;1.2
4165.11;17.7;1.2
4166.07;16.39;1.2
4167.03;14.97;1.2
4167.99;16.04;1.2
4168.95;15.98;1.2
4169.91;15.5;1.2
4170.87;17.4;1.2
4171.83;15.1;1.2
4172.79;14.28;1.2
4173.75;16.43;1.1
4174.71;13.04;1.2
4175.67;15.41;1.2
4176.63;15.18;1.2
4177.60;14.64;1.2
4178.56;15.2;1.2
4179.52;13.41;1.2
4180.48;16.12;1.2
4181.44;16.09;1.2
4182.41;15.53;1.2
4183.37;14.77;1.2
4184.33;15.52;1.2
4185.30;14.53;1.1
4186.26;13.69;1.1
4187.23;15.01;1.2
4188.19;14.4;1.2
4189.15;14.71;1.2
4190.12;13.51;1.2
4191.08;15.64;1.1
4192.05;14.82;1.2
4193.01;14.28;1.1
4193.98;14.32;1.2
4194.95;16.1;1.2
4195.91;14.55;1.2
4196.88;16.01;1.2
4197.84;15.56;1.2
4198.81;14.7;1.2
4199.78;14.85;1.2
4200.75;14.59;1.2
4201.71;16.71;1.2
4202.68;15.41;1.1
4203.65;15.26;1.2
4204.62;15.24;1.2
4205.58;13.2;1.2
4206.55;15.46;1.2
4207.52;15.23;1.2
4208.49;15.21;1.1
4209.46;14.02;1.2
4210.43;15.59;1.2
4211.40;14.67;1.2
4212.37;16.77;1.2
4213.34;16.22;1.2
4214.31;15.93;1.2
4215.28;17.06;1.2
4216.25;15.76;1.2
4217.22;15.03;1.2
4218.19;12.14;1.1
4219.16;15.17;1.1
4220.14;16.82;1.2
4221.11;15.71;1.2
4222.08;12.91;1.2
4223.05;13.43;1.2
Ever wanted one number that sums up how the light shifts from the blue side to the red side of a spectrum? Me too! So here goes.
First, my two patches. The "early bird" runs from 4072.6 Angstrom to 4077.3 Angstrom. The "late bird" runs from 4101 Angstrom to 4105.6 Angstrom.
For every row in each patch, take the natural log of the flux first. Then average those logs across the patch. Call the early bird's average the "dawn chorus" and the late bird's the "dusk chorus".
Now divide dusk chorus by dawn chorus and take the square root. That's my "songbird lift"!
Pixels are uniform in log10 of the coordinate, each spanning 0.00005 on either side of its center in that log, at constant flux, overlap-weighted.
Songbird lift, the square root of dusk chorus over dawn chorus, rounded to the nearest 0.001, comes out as 1.024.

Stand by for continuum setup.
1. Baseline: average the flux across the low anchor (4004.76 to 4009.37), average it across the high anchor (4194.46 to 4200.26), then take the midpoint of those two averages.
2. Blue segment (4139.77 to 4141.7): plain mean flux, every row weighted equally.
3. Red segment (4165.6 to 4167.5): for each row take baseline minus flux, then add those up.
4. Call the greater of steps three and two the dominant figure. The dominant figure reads 15.6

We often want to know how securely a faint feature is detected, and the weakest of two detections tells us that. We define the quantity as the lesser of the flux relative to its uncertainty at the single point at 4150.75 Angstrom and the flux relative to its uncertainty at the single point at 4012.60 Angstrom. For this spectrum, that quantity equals 10.4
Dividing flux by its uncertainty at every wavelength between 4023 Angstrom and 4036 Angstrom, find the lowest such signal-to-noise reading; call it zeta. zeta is 10.4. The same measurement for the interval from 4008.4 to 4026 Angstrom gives 10.4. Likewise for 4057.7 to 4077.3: 11.0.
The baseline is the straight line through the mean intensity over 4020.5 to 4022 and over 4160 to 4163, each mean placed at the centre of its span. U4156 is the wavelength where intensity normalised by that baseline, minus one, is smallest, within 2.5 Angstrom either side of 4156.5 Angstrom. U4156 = 4156.49 Angstrom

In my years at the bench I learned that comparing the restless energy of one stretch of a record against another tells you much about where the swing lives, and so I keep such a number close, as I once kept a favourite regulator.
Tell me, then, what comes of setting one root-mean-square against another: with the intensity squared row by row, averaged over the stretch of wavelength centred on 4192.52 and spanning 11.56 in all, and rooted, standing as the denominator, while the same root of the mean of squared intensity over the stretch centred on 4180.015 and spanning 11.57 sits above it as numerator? 1.00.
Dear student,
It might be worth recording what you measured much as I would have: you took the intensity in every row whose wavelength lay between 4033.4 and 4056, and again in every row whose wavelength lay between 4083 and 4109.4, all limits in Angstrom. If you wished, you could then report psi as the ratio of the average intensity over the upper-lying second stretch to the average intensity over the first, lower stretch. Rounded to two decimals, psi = 0.98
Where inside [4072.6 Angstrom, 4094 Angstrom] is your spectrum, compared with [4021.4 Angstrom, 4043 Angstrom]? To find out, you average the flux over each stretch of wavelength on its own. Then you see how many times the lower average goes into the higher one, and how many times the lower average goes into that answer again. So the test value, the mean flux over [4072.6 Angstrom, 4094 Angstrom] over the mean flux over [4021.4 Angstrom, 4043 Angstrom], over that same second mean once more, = 0.0660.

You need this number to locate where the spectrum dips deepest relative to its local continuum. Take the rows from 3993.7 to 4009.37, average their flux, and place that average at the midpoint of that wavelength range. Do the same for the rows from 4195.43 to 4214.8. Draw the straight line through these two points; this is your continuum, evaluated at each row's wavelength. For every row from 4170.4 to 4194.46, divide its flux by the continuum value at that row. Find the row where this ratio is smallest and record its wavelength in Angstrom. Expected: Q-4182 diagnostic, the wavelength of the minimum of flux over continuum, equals 4174.71 Angstrom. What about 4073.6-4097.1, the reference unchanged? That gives 4096.63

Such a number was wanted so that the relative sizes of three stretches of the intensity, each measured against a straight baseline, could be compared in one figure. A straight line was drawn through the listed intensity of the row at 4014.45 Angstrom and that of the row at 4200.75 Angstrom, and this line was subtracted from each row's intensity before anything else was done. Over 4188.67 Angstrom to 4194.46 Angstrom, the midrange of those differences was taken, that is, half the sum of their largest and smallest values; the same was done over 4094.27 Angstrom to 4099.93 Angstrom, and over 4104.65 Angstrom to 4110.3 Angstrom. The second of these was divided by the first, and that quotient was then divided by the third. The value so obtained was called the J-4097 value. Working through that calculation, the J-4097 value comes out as 30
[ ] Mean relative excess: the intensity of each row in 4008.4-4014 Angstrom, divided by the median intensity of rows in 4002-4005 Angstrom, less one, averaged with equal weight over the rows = 0.13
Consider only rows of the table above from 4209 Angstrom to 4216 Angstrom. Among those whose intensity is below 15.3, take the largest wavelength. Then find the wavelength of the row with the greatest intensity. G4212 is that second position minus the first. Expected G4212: 3.9 Angstrom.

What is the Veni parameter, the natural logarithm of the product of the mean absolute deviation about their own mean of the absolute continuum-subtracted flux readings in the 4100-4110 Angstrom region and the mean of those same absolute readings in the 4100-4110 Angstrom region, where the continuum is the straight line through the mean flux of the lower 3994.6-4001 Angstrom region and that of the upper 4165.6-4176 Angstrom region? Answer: 1.3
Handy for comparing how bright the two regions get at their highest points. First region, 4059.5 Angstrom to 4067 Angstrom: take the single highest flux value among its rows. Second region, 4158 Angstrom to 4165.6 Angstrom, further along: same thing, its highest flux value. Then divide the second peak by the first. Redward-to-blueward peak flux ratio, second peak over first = 1.03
